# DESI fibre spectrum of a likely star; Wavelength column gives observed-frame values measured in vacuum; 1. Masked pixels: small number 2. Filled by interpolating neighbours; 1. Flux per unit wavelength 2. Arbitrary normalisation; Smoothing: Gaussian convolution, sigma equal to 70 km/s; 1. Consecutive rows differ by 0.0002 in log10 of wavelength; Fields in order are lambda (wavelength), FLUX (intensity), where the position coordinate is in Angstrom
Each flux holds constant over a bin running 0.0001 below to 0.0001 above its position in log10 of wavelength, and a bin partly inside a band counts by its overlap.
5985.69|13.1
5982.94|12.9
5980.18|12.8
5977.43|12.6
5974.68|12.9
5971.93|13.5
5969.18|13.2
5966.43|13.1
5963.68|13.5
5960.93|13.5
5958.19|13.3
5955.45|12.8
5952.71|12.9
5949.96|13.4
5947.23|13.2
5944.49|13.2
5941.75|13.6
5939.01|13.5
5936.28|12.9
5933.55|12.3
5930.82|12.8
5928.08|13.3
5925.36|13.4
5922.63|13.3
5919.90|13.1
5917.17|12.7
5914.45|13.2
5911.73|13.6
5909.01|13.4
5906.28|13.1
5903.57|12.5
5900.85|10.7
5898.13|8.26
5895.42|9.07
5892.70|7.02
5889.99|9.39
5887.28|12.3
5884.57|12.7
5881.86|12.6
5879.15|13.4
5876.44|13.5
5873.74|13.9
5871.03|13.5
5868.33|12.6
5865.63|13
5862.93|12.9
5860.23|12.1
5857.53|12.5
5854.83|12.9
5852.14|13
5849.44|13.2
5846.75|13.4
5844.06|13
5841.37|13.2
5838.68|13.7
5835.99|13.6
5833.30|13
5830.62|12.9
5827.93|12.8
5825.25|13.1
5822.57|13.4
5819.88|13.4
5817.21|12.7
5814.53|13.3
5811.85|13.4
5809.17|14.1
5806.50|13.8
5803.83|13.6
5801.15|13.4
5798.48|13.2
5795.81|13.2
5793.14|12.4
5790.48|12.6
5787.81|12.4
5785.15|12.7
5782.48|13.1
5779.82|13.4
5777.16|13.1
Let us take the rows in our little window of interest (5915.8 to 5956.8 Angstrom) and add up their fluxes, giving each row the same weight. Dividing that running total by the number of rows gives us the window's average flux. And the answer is 13.09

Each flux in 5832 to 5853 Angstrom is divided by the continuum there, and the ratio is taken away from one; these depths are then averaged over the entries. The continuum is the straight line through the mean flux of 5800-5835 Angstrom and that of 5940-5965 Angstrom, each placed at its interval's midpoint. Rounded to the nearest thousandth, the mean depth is 0.002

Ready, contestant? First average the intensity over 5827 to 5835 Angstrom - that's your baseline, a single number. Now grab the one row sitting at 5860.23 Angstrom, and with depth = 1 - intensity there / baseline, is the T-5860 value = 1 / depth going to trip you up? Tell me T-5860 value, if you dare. 16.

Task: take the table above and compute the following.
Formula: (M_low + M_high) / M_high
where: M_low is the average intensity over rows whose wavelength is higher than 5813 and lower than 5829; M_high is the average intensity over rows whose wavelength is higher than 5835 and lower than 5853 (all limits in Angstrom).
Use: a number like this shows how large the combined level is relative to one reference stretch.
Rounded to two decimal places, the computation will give 1.99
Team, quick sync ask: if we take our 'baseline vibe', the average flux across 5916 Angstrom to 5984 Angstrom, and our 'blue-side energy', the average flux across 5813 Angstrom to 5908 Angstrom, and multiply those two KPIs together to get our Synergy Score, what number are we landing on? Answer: 163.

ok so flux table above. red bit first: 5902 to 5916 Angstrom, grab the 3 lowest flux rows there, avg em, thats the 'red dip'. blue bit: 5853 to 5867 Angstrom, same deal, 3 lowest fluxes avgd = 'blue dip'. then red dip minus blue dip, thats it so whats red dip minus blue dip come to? 0.43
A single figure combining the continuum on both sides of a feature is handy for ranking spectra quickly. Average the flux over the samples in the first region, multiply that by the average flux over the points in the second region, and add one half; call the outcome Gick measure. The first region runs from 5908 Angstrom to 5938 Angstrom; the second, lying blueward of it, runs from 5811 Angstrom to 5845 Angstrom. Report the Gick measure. 173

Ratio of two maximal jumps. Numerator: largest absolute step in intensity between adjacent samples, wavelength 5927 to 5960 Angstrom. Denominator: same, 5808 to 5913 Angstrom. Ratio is 0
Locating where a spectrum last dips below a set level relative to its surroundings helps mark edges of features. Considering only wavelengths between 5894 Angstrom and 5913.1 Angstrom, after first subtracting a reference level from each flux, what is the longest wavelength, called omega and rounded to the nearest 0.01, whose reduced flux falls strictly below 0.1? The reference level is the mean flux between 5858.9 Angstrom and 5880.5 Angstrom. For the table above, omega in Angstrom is 5906.28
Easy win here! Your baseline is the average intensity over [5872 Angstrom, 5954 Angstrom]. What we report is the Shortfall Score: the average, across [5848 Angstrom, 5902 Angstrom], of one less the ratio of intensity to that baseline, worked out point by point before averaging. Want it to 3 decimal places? 0.039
